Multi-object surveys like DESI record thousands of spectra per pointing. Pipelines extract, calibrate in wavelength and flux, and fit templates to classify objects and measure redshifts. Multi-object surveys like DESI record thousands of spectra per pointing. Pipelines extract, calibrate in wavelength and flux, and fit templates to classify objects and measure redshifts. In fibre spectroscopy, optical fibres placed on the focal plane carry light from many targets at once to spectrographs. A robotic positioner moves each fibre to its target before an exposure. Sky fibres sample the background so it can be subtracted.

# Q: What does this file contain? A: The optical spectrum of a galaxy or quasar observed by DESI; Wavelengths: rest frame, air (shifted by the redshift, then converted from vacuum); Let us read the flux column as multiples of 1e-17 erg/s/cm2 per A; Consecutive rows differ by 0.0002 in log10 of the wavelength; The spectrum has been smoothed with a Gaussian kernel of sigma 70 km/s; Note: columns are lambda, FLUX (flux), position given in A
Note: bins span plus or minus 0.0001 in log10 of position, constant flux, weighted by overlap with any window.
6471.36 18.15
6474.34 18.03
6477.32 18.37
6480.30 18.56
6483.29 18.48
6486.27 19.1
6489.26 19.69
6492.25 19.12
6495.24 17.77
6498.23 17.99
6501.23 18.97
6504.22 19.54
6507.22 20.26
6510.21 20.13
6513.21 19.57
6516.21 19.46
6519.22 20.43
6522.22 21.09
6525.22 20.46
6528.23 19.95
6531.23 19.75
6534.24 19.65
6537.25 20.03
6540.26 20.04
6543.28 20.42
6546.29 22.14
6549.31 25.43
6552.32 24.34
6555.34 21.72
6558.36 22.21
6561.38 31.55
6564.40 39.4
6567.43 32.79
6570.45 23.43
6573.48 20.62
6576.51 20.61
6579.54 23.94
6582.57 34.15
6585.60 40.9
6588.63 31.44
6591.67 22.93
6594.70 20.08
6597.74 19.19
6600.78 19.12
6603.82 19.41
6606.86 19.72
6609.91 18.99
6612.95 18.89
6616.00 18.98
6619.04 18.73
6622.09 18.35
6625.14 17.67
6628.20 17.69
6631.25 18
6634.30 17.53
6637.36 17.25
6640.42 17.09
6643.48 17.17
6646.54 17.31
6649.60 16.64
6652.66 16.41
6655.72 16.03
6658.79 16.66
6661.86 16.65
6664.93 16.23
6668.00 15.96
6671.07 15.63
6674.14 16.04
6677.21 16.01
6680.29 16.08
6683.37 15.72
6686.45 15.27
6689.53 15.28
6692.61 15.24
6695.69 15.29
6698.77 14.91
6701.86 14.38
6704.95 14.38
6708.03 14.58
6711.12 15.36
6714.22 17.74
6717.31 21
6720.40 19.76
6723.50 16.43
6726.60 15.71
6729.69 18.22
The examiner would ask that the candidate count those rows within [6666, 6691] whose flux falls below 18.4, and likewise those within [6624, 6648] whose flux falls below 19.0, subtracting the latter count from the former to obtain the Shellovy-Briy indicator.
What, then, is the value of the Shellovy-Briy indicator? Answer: 0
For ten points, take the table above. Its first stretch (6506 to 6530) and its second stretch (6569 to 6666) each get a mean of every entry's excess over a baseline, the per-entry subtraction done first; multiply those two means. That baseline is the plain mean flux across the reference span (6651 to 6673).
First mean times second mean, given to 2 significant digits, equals 16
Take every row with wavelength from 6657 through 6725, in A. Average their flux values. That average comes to 16.1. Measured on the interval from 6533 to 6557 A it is 21.7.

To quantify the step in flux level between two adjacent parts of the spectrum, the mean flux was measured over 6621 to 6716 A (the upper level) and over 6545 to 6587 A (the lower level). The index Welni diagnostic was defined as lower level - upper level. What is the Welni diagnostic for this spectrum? 11.1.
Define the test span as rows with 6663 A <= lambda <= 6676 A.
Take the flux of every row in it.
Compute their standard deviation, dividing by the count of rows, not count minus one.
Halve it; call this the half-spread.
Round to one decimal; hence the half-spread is 0.1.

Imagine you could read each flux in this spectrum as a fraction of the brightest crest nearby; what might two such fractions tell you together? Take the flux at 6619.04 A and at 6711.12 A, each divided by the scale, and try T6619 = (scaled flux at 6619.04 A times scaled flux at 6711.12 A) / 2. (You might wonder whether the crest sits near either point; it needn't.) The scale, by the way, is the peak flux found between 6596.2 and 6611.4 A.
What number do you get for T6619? 0.37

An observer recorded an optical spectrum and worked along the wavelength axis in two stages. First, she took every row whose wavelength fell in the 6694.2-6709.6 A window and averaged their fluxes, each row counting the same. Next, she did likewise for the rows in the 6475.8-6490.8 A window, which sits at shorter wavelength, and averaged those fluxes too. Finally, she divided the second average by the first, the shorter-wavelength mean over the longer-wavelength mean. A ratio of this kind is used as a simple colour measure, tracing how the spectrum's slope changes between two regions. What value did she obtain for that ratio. 1.3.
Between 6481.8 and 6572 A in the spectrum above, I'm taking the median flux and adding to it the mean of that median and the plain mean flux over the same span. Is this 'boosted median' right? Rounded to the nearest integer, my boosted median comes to 41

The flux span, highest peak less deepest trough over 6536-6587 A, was 21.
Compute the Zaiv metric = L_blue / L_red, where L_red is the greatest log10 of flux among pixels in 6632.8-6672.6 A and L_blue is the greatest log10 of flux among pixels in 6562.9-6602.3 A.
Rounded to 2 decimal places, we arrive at 1.30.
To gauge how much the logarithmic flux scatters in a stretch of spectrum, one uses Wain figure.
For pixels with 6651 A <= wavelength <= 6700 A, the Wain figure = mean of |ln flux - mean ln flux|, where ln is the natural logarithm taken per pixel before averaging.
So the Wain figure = 0.028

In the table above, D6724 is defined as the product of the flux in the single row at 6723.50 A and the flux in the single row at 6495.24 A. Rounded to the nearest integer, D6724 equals 292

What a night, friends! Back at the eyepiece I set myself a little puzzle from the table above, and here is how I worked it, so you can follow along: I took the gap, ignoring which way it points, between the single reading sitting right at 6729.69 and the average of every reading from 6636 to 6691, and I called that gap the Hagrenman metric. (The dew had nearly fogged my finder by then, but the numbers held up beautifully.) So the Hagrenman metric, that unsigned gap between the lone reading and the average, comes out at 1.9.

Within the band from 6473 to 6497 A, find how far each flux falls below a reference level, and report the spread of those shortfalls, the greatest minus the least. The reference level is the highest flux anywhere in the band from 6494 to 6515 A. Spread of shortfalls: 1.9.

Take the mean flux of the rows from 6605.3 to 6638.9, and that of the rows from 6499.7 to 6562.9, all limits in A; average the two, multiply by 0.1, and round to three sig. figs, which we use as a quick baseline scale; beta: 1.98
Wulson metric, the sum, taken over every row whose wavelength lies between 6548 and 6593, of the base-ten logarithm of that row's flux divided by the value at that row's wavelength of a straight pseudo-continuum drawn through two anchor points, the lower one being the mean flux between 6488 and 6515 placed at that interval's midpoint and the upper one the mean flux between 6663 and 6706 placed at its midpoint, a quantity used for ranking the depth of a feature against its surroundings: 2.7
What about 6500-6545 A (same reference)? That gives 0.4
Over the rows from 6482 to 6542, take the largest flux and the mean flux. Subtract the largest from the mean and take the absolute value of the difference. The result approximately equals 2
